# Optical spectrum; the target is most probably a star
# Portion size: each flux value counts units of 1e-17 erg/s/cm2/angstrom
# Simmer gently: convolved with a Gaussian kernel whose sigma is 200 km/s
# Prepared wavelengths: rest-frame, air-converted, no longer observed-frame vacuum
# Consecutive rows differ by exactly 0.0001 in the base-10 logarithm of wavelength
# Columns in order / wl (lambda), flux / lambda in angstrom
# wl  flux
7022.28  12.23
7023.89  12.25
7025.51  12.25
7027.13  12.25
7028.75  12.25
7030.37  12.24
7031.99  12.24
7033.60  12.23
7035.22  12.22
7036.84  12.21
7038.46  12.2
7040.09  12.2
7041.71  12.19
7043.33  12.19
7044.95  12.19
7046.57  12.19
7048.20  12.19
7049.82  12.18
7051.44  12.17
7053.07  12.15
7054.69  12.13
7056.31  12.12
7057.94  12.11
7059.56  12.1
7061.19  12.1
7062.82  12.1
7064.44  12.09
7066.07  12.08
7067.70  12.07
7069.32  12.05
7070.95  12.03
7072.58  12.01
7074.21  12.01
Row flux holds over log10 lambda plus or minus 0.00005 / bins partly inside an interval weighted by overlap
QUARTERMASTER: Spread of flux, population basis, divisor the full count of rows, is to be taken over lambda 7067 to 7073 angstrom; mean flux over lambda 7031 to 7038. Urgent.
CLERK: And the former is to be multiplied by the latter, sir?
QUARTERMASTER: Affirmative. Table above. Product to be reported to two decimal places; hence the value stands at 0.27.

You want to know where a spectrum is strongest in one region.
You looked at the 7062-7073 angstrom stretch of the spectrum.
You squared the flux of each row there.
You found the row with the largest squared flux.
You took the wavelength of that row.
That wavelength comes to 7062.82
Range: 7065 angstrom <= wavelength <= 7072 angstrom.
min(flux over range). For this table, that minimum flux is 12.03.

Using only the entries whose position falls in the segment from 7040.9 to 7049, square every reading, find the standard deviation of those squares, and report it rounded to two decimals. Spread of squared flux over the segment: 0.00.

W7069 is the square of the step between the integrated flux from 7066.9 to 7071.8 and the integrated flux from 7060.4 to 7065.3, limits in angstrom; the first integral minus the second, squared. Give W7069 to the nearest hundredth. 0.03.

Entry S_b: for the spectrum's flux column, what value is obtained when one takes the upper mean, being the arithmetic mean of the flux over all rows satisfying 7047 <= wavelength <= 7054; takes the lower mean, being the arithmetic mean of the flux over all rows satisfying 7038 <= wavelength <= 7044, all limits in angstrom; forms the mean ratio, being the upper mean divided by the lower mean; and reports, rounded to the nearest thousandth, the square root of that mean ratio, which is 0.999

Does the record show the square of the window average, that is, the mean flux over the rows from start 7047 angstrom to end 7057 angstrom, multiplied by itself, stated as 148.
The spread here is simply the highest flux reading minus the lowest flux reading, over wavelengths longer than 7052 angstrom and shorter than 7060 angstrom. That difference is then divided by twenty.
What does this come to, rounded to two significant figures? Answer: 0.0025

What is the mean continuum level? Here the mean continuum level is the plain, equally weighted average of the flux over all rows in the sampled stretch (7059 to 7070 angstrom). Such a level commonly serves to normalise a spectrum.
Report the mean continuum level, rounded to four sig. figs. 12.08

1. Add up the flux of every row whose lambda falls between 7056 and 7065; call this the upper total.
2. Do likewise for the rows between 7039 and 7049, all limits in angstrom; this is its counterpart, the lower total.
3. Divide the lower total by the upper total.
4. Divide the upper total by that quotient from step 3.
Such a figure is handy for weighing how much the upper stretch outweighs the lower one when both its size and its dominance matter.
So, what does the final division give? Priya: 72.1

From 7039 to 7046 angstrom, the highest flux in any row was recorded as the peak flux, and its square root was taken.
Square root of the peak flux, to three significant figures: 3.49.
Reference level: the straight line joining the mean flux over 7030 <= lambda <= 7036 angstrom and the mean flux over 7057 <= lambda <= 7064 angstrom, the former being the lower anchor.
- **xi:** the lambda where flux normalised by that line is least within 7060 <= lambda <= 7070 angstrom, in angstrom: 7069.32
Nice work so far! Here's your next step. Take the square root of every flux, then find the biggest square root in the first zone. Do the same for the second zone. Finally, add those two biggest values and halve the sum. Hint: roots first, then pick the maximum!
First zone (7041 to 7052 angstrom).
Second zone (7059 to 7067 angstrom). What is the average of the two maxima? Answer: 3.48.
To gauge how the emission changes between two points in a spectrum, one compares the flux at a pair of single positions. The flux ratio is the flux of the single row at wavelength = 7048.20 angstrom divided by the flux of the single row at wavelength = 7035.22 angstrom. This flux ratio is 0.998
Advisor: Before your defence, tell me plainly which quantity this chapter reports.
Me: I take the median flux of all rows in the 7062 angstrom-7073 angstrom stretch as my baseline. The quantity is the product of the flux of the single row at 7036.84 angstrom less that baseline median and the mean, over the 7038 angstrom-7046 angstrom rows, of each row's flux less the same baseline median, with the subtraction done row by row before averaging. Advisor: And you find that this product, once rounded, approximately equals 0.017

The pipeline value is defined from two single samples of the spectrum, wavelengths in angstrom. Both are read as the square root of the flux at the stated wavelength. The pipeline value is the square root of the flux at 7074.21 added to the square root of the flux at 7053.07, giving 6.95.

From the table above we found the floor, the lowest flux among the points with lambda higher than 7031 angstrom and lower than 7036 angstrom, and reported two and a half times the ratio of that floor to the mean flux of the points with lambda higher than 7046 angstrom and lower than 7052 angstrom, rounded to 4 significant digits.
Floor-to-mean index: 2.508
